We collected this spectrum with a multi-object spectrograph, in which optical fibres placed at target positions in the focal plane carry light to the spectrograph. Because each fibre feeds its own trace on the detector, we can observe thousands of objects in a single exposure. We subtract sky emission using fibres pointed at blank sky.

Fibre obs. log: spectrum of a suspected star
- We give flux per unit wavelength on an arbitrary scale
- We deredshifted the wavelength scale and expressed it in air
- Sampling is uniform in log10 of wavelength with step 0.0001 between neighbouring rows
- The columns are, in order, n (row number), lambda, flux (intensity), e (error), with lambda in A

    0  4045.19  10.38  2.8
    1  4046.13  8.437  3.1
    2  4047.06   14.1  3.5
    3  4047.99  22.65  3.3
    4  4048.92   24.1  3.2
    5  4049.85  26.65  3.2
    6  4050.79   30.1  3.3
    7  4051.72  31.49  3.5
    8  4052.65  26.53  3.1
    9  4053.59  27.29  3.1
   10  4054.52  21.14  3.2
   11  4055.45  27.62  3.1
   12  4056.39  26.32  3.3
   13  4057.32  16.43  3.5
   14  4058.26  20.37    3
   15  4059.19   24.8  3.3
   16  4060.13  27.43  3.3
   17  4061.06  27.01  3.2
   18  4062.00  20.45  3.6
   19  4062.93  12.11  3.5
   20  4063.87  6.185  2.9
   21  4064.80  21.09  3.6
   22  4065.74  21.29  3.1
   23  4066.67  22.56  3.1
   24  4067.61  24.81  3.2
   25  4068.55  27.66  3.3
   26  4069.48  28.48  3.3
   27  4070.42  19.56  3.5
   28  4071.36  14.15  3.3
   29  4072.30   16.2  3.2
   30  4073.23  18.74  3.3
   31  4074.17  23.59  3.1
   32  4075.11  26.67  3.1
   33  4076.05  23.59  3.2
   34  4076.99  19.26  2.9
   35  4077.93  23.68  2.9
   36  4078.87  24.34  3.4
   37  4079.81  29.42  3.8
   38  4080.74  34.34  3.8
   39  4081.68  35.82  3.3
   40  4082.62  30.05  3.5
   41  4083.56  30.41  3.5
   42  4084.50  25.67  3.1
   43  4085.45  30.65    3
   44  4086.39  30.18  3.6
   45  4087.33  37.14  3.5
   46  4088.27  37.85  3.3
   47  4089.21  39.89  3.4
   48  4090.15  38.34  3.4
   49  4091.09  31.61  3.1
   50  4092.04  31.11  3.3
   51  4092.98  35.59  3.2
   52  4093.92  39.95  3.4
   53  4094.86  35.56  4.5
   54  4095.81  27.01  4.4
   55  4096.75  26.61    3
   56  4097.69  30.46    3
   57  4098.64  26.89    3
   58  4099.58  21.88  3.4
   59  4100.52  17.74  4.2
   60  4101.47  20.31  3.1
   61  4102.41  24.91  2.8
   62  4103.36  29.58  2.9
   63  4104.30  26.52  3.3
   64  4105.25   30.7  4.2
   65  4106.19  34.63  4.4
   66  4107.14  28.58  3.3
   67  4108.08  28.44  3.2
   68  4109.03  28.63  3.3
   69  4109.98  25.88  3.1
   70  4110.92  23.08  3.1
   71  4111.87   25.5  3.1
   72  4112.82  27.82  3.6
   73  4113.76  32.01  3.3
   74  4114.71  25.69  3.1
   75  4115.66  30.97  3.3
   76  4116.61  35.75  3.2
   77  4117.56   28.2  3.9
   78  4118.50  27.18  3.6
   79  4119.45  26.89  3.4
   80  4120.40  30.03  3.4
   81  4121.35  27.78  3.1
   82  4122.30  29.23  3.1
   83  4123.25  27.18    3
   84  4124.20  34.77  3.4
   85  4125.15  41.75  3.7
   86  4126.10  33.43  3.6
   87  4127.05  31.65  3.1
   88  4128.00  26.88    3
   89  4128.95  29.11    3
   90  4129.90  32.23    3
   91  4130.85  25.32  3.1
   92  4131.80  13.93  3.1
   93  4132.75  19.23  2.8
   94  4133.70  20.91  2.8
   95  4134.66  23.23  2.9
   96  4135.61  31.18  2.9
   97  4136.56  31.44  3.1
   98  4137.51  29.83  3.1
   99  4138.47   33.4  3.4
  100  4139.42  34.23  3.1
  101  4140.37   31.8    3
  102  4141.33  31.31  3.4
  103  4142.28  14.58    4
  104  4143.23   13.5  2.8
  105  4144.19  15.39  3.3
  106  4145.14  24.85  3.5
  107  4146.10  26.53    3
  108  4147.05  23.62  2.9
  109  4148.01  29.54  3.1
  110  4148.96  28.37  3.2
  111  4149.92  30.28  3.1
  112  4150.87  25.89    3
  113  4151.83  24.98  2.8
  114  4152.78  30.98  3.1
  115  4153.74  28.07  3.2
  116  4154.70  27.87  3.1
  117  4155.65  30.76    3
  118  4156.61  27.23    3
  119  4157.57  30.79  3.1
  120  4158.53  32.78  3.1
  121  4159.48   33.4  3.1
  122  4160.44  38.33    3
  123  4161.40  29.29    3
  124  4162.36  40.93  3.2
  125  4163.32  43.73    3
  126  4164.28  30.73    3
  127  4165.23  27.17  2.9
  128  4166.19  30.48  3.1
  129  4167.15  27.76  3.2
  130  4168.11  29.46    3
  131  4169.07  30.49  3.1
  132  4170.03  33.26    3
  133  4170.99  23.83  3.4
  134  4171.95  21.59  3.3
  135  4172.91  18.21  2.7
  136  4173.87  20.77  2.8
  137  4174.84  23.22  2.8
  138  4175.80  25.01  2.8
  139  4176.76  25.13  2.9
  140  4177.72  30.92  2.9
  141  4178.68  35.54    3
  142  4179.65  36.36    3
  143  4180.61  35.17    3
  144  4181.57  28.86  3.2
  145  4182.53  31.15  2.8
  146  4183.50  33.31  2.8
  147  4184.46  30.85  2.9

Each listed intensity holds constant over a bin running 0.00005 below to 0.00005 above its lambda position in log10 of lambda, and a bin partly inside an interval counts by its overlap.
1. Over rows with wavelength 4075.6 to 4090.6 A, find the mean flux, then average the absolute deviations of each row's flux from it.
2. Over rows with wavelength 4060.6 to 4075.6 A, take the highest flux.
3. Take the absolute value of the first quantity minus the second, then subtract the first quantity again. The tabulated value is 19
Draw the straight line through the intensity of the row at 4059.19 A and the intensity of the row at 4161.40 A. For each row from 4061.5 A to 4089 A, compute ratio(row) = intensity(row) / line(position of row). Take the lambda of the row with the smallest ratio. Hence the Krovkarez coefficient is 4063.87 A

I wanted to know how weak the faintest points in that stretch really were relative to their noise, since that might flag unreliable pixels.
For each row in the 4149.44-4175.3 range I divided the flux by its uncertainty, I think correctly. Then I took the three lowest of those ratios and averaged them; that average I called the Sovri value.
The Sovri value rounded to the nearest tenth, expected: 6.8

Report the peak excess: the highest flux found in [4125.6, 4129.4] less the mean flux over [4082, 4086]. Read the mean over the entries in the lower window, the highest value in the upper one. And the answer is 4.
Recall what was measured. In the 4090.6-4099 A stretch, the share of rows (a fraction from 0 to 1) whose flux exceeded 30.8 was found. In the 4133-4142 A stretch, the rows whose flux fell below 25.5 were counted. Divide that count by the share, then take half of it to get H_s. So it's 1.8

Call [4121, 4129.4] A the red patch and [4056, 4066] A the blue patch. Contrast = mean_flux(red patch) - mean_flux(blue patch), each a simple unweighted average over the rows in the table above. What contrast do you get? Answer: 11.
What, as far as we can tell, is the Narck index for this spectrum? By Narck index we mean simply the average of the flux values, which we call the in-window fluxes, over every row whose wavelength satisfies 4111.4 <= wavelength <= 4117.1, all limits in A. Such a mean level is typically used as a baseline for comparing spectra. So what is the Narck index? 30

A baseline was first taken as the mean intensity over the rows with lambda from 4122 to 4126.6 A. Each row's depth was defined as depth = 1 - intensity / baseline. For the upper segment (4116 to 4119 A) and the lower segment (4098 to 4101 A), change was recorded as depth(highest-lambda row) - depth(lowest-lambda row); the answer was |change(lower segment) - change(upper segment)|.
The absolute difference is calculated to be 0.02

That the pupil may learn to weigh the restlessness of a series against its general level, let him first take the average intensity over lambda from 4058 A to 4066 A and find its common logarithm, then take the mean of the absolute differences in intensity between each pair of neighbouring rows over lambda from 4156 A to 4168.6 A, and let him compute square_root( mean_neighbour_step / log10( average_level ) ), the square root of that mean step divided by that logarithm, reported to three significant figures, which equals 1.94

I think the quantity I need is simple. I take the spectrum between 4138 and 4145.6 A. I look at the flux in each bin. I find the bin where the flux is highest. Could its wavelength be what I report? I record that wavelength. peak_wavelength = 4139.42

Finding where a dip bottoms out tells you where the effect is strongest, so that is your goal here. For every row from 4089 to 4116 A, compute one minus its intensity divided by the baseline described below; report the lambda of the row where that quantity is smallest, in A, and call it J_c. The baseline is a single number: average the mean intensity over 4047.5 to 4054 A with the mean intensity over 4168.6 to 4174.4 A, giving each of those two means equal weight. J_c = 4093.92 A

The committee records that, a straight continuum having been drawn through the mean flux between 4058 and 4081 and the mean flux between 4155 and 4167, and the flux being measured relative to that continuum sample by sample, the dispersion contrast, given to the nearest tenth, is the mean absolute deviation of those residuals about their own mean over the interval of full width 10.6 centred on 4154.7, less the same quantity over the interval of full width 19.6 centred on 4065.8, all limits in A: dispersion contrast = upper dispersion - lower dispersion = -2.3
